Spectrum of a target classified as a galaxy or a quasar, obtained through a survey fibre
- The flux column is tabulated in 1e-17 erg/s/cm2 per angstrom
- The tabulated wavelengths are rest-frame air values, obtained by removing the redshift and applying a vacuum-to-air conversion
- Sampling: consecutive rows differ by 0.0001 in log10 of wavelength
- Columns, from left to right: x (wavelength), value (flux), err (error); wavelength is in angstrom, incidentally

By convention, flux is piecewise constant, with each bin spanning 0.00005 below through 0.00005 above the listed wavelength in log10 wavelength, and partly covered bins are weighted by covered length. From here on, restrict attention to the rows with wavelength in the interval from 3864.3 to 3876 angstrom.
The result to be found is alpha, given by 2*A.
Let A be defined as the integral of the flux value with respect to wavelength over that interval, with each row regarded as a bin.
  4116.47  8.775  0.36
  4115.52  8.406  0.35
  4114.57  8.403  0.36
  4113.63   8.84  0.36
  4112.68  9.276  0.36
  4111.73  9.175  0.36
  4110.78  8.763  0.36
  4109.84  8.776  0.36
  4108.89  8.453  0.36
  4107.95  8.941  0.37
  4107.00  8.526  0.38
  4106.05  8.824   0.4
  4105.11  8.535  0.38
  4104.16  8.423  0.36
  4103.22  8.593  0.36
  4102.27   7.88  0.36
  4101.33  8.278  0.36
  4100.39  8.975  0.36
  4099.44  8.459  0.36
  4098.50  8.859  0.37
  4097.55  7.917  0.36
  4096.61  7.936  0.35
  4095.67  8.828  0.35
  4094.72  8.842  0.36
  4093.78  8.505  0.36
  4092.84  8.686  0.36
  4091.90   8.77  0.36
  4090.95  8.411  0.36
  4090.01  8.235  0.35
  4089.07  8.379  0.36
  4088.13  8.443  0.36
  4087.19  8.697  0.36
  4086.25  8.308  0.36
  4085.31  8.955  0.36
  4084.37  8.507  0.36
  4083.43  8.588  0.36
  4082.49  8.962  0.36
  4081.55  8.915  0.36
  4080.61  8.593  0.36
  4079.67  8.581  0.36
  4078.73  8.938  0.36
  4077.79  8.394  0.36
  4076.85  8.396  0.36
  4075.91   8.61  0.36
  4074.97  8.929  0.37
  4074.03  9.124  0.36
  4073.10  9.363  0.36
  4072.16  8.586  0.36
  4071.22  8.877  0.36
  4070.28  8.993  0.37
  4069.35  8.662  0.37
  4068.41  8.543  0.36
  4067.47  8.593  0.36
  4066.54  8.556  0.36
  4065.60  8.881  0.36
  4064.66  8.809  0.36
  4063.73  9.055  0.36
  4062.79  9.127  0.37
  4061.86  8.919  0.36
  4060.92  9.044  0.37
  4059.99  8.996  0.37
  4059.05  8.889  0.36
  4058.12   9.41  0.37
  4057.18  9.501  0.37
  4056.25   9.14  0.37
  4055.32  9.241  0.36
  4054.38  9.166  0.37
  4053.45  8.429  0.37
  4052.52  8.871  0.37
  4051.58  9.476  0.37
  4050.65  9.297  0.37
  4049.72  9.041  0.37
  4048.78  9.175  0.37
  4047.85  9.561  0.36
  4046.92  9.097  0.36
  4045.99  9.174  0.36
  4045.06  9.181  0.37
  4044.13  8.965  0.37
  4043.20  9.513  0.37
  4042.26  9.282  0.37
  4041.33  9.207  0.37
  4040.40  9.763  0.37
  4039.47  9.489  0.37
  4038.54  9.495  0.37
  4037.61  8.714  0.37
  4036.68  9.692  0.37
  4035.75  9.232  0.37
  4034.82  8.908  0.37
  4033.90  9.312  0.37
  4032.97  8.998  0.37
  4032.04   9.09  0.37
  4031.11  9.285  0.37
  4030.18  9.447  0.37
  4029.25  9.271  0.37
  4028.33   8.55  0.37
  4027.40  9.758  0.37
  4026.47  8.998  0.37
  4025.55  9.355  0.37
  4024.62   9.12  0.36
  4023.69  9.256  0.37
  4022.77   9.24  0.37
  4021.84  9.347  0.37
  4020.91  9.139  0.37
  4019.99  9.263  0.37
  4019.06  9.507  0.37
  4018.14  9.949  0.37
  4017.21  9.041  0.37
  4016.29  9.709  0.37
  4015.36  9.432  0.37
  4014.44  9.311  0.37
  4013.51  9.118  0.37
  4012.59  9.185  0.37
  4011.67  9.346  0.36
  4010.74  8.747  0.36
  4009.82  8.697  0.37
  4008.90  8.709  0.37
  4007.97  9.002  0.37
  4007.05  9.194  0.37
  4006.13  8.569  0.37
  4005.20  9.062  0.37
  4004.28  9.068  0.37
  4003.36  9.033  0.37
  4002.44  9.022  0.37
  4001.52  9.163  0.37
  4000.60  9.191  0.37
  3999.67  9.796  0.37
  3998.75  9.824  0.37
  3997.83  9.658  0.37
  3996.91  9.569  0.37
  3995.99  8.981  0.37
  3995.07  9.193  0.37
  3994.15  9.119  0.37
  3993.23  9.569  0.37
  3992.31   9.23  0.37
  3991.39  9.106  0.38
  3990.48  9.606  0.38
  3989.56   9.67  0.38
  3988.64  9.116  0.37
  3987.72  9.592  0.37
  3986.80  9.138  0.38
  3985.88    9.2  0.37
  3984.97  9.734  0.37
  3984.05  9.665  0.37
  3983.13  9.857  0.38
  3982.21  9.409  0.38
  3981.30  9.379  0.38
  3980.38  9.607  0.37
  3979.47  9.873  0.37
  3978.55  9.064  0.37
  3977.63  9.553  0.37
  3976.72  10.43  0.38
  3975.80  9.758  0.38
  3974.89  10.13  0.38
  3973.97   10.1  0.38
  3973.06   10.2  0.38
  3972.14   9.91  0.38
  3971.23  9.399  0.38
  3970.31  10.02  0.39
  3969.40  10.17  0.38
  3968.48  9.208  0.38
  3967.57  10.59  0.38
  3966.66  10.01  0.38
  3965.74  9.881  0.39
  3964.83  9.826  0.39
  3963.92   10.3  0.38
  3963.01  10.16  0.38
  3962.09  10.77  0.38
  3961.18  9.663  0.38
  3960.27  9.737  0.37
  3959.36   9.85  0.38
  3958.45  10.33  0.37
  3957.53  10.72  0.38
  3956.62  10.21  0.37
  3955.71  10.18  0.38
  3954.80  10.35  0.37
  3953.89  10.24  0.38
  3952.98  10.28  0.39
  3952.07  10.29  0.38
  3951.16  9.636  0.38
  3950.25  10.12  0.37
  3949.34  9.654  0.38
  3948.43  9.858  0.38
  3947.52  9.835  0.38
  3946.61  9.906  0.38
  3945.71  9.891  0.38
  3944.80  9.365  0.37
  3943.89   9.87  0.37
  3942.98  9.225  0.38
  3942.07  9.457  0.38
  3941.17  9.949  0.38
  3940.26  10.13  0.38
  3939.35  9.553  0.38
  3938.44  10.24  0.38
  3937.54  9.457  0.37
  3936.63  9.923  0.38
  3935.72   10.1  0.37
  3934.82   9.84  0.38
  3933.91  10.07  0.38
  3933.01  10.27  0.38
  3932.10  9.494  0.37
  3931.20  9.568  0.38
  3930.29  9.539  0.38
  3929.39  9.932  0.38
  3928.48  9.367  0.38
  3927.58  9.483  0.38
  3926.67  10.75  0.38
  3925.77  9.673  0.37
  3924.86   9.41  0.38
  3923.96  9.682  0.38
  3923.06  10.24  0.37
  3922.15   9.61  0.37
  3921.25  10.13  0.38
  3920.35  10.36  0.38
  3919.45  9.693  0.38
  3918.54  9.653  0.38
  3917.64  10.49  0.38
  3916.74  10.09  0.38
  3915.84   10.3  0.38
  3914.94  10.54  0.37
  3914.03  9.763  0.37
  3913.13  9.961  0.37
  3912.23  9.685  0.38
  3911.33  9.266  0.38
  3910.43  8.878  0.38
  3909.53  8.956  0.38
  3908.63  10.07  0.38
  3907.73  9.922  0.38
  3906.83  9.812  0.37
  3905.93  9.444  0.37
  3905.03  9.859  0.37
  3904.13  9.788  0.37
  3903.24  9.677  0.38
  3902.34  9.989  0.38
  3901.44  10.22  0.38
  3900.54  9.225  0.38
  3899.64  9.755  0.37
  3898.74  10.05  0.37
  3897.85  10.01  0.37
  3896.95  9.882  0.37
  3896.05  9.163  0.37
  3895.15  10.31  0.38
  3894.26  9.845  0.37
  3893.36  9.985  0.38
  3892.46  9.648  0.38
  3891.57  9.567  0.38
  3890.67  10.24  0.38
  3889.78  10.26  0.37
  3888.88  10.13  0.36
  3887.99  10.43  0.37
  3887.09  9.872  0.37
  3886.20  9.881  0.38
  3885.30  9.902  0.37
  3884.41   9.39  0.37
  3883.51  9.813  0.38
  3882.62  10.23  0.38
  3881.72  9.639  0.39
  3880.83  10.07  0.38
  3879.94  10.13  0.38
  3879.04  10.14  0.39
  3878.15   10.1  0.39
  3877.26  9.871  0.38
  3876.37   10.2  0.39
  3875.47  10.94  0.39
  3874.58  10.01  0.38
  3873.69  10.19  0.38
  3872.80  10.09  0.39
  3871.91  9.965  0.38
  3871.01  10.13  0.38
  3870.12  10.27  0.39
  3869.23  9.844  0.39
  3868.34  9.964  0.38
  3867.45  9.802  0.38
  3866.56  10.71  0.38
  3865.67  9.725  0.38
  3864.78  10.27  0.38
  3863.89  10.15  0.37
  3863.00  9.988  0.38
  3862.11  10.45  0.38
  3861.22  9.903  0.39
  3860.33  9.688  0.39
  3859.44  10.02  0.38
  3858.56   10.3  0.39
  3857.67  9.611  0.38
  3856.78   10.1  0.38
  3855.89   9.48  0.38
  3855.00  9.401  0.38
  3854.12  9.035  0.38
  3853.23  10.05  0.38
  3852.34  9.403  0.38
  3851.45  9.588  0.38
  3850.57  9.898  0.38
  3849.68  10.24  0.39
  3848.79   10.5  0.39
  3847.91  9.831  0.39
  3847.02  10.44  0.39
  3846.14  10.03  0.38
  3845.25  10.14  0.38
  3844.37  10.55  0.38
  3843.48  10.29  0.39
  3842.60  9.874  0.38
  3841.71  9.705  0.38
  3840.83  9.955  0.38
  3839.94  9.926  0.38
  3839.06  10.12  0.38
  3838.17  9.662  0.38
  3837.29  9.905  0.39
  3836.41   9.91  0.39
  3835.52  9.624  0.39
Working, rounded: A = 119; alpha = 237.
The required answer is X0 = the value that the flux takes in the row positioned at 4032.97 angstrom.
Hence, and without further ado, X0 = 8.998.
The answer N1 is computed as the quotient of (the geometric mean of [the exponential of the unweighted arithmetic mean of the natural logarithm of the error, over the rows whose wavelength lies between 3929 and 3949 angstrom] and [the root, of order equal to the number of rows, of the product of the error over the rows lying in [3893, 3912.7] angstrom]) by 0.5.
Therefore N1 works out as 0.753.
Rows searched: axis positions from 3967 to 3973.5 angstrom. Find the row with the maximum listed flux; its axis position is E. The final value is 3967.57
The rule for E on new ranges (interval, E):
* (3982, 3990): 3983.13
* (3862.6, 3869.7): 3866.56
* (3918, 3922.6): 3920.35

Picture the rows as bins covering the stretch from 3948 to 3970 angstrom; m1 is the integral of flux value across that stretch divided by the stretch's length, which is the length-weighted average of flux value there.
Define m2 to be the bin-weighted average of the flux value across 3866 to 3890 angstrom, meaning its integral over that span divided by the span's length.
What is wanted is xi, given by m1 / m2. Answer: 1.00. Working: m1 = 10.1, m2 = 10.1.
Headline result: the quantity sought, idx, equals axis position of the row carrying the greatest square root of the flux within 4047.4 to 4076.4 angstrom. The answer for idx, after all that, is 4047.85 angstrom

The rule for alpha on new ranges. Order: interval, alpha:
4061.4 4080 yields 327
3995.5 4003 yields 141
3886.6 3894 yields 148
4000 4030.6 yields 562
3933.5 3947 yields 265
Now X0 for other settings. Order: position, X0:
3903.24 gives 9.677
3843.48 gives 10.29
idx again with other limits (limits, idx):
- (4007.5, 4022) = 4018.14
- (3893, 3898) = 3895.15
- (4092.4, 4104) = 4100.39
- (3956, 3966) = 3962.09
